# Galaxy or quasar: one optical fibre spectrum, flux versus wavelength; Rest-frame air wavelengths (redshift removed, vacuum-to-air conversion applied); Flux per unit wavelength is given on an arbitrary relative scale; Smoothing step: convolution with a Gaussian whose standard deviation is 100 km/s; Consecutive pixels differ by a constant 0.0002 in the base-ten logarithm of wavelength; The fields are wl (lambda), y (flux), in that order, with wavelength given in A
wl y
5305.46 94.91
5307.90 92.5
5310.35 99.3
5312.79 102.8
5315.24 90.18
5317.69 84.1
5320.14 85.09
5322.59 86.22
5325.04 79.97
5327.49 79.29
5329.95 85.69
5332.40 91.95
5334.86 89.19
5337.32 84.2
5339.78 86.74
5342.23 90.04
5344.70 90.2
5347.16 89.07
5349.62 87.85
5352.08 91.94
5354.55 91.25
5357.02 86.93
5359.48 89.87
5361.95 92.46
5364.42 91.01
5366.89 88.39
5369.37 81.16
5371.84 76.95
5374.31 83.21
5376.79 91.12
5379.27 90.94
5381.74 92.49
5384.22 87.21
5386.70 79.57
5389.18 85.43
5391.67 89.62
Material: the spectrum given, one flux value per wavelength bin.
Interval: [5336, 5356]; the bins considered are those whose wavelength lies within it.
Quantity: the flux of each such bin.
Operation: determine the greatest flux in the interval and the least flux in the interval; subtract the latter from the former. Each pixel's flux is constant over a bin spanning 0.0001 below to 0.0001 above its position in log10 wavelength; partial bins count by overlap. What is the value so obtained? 8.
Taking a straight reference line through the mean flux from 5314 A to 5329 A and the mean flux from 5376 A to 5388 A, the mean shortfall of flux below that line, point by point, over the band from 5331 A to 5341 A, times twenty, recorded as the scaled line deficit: -57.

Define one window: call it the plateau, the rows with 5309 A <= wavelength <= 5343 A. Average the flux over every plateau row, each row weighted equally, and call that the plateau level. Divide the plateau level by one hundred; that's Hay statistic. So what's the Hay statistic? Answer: 0.882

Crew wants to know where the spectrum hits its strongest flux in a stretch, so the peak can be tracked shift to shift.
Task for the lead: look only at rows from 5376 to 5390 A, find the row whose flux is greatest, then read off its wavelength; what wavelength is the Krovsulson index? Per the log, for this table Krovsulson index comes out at 5381.74 A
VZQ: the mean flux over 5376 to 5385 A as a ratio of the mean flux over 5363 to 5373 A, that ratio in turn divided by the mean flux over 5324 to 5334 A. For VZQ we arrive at 0.0127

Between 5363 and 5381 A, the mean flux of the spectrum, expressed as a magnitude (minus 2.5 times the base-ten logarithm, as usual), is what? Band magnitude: -4.84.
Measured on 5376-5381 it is -4.90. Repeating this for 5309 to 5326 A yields -4.88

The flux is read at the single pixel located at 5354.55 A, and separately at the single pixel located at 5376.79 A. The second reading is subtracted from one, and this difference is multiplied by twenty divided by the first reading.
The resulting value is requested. -19.8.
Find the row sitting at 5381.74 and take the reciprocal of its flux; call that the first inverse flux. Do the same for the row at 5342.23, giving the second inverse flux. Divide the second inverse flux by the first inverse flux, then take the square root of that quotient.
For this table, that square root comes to 1.01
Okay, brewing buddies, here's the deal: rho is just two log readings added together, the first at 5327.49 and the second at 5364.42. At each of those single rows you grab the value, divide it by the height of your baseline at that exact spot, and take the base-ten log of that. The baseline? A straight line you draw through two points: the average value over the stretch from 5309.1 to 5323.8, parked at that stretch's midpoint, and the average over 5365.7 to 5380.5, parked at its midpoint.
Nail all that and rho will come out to -0.032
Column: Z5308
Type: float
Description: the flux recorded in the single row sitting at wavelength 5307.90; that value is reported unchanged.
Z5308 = 92.5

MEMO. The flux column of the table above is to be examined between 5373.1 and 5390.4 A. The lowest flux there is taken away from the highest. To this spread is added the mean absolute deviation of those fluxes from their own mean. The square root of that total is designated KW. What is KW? 4.1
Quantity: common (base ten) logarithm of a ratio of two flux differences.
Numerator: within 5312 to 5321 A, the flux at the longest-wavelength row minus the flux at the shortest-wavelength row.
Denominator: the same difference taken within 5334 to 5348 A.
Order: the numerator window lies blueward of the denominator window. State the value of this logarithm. 2.2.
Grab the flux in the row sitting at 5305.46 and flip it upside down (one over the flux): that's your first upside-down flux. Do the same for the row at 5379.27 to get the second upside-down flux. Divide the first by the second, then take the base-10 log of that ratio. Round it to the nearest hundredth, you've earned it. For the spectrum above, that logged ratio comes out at -0.02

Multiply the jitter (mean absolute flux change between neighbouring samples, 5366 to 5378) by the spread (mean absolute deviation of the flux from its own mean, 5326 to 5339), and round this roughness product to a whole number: 23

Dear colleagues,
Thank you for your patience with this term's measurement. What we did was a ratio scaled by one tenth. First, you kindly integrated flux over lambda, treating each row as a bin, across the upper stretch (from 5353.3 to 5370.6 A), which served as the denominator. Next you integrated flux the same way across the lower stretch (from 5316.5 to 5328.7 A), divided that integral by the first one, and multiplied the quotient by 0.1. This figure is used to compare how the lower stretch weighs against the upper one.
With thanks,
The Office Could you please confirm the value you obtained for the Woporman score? 0.066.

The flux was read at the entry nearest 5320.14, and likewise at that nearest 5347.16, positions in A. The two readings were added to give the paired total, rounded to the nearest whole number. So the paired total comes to 174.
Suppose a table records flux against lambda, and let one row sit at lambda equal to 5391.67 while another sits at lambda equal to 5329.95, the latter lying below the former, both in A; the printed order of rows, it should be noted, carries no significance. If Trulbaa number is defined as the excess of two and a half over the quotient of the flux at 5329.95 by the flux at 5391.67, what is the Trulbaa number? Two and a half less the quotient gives 1.54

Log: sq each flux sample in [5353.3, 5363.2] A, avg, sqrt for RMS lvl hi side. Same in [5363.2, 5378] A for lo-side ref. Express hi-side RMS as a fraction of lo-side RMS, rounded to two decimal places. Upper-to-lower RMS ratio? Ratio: 1.05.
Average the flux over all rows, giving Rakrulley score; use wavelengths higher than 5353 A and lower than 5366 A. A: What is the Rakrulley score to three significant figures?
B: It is 90.3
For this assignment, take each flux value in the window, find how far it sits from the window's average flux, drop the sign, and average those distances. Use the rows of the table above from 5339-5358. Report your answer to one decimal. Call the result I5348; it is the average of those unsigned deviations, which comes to 1.6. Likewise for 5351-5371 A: 2.7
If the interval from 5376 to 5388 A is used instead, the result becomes 3.9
